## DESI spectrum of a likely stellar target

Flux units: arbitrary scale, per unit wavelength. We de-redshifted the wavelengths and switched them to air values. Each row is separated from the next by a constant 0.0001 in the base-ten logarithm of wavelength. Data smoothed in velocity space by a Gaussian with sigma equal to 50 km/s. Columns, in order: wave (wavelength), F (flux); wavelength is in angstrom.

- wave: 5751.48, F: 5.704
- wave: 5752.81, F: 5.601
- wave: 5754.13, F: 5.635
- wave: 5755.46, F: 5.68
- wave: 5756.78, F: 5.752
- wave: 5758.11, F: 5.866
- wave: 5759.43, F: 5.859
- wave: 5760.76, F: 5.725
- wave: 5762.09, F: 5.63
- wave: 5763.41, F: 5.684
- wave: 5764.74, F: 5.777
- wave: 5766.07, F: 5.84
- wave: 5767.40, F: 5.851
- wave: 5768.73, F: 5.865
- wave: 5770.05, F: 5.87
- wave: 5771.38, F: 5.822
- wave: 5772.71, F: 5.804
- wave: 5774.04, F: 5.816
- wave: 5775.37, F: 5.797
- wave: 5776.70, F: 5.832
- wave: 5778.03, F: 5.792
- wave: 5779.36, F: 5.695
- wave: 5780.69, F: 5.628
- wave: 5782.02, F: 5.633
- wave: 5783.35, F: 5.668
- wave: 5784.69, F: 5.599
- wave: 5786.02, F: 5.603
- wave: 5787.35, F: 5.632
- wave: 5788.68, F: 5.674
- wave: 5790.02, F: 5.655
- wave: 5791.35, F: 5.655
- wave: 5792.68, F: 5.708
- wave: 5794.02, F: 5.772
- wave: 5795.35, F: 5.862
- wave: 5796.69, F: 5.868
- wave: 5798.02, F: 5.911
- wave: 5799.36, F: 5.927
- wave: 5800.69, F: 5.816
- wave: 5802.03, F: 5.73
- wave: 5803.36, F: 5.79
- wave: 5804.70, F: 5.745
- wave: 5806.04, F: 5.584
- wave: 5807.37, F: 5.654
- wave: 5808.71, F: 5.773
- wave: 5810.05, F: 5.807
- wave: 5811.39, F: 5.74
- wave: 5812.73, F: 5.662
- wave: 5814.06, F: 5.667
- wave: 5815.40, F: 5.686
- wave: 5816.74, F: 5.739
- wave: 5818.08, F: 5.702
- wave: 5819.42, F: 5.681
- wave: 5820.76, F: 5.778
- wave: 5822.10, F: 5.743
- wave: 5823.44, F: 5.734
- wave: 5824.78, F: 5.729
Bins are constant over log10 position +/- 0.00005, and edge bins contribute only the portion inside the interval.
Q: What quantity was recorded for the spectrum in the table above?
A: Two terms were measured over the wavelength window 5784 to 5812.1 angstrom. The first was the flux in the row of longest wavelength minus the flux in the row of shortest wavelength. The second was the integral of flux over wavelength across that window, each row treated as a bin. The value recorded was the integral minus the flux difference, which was 161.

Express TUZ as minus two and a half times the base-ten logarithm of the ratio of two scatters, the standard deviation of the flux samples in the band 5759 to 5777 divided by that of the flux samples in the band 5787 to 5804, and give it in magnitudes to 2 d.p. 0.38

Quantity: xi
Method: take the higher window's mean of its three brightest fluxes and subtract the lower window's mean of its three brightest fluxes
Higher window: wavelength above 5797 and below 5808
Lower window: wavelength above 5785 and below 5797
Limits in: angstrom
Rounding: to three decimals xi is 0.051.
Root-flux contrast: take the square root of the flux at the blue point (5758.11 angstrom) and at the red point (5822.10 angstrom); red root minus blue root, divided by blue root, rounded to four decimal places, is -0.0105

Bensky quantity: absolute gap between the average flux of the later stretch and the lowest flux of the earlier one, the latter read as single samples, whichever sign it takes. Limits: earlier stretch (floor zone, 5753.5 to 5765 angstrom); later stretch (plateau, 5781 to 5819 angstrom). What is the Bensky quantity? 0.09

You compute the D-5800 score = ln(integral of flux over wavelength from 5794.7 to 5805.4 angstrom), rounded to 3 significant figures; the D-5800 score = 4.13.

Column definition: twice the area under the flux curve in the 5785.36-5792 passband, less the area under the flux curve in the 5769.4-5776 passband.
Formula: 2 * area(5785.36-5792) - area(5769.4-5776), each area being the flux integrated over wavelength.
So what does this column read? 37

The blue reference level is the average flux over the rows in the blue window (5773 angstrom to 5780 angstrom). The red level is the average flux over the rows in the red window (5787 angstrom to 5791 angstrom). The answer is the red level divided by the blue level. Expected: 0.98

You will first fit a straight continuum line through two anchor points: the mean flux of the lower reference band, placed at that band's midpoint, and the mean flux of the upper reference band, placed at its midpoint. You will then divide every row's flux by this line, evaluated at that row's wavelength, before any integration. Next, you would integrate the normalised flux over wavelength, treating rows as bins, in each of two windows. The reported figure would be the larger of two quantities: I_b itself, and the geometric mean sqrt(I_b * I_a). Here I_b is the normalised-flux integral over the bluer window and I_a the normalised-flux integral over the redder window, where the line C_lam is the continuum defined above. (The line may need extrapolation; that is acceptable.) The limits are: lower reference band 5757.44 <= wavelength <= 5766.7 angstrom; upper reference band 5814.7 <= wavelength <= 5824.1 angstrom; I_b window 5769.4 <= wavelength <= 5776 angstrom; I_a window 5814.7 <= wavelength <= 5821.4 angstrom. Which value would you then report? 6.7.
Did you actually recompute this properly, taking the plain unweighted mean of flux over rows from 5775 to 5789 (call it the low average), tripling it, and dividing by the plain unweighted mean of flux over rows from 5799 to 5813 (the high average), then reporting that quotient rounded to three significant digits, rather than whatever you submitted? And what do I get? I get 2.97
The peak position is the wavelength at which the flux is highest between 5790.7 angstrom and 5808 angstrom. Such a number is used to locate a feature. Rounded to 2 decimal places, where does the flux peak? 5799.36 angstrom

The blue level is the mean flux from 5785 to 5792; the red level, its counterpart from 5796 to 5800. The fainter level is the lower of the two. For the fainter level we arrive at 5.64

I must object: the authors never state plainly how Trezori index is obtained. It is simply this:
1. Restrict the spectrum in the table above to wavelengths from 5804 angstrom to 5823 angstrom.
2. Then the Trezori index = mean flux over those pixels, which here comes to 5.712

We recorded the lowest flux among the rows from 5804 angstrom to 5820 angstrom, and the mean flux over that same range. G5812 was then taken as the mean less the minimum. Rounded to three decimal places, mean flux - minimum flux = 0.119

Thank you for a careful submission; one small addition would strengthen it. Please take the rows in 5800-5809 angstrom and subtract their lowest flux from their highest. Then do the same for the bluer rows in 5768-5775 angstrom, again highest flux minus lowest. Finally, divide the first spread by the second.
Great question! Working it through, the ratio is 3.5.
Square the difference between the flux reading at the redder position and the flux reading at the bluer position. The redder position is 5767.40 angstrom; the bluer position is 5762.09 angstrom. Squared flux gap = 0.049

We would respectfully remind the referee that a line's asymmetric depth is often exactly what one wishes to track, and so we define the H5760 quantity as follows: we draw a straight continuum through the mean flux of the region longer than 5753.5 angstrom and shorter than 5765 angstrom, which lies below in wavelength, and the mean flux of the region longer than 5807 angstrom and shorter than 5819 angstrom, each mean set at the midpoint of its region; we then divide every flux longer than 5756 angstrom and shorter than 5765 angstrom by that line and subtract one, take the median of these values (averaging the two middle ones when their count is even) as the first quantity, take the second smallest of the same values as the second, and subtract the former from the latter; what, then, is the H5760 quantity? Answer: -0.011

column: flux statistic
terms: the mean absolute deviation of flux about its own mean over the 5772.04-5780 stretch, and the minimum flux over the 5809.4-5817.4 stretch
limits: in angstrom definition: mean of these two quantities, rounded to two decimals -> 2.85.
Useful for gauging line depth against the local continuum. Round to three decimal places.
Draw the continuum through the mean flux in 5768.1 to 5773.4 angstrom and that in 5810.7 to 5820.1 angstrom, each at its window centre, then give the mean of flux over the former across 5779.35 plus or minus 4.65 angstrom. 0.984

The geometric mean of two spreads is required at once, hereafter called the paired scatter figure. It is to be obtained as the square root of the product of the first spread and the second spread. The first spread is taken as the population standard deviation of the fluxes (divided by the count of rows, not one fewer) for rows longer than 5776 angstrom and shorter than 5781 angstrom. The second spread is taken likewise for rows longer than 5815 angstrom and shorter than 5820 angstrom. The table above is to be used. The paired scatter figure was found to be 0.043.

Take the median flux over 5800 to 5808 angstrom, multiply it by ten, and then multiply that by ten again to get 574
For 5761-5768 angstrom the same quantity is 578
